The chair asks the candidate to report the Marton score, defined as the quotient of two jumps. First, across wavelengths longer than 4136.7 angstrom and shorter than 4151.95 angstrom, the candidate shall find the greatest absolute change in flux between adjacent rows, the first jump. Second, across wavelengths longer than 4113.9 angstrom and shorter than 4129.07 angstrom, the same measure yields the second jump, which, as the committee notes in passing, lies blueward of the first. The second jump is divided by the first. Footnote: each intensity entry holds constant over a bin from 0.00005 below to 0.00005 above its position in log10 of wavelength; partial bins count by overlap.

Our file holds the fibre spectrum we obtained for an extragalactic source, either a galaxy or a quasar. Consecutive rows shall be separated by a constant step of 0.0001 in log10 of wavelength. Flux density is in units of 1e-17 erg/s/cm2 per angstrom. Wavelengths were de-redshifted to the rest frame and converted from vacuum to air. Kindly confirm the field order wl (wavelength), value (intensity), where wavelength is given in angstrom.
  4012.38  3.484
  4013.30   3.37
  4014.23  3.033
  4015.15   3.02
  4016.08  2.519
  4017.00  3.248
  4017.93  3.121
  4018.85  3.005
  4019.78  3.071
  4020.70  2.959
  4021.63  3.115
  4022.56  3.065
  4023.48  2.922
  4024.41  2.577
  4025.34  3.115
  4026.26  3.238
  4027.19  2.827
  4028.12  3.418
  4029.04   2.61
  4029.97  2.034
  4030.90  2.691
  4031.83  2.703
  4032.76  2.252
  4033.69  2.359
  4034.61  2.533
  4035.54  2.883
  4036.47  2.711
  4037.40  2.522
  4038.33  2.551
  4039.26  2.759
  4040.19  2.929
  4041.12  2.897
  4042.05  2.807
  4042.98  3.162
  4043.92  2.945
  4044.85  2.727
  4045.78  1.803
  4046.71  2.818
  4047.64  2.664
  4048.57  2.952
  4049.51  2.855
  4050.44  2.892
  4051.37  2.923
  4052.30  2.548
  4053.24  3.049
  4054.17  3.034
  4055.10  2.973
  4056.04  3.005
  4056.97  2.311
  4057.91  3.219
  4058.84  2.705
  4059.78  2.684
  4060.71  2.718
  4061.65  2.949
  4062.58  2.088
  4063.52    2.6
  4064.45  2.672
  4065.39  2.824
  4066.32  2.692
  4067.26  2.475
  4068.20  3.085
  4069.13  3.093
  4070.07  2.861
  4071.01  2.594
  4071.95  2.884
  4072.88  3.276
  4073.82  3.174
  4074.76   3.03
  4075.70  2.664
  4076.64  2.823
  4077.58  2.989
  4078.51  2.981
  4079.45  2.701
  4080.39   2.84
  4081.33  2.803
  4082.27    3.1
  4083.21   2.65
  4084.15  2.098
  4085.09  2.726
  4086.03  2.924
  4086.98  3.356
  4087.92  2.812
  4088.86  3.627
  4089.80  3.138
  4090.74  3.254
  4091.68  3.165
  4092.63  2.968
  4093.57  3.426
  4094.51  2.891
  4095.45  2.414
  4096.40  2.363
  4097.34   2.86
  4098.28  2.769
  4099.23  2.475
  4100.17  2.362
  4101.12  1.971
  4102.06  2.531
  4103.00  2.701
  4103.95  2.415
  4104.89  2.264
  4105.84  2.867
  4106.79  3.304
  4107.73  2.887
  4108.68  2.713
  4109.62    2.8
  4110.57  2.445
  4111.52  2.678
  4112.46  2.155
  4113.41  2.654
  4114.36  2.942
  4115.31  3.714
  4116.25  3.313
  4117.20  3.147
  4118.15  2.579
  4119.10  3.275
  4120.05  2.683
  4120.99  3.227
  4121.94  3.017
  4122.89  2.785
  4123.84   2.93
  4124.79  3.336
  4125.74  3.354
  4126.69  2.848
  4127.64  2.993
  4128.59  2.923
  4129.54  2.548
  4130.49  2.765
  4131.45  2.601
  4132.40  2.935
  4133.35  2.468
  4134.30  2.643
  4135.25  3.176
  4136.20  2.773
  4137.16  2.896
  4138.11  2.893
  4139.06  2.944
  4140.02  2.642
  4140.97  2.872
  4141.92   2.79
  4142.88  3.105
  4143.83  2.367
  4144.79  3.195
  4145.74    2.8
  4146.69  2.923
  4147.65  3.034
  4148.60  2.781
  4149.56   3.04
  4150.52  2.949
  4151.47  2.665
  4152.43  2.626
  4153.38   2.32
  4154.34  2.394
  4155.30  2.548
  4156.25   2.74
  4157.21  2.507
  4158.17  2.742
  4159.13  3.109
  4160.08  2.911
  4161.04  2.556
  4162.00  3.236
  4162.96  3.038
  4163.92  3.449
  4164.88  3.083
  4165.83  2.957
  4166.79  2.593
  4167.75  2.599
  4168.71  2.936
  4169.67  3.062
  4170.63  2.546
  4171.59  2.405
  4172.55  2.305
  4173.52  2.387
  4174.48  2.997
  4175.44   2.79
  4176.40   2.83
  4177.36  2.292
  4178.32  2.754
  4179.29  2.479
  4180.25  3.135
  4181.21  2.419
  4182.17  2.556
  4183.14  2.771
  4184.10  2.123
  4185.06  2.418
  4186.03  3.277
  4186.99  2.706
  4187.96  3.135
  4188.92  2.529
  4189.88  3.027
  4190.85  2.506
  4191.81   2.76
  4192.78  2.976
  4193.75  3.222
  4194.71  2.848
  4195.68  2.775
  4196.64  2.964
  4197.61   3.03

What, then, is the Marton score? 0.93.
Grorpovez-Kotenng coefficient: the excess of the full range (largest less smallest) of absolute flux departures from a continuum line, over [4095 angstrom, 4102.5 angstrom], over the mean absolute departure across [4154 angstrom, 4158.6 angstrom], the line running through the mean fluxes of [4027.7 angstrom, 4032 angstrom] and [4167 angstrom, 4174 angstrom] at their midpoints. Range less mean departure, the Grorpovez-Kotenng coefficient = 0.4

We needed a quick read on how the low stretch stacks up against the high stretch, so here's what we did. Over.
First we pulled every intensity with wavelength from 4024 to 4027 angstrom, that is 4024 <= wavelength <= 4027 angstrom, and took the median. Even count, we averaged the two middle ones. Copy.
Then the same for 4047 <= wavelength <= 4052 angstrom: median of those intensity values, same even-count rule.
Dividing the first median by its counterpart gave 1.08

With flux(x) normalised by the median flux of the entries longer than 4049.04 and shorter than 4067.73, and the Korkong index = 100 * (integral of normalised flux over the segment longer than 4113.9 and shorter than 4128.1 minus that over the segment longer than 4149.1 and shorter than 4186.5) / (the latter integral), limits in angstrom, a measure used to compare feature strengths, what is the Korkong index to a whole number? -57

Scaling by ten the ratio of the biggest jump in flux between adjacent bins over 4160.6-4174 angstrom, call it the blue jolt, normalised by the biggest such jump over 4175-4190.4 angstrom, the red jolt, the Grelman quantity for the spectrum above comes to 7.9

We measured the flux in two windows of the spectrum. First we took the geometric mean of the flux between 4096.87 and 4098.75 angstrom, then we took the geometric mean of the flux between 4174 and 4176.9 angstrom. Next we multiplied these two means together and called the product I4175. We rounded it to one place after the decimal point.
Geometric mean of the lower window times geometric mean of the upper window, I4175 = 8.1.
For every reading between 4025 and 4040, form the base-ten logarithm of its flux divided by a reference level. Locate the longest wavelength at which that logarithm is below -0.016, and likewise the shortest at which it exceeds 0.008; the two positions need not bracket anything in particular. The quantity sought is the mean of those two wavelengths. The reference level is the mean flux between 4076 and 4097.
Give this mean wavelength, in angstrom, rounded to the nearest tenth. 4032.3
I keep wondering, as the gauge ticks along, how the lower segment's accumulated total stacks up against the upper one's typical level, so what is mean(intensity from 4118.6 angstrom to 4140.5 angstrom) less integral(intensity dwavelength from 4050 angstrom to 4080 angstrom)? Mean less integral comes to -82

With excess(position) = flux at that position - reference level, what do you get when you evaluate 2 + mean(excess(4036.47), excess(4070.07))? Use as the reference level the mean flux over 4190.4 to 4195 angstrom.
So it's 1.92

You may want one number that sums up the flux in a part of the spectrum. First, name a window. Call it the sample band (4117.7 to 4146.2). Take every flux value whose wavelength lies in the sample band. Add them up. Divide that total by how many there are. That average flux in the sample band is 2.88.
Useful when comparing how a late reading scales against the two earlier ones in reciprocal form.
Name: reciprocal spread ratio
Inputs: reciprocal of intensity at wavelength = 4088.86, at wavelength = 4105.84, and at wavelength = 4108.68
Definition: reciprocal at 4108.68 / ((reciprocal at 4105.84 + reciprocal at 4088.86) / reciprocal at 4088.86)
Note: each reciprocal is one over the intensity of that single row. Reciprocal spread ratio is 0.163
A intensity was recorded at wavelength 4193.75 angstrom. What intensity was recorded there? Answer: 3.222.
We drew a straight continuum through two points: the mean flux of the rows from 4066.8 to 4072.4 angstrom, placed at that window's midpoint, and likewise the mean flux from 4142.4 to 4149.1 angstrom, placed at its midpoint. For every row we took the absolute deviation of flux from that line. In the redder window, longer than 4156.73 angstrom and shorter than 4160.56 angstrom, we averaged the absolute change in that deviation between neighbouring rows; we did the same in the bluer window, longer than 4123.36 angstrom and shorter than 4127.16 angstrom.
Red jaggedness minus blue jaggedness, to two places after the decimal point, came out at -0.13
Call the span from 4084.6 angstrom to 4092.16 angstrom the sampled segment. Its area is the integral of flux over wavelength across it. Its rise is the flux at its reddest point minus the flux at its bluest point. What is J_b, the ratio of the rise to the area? 0.019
